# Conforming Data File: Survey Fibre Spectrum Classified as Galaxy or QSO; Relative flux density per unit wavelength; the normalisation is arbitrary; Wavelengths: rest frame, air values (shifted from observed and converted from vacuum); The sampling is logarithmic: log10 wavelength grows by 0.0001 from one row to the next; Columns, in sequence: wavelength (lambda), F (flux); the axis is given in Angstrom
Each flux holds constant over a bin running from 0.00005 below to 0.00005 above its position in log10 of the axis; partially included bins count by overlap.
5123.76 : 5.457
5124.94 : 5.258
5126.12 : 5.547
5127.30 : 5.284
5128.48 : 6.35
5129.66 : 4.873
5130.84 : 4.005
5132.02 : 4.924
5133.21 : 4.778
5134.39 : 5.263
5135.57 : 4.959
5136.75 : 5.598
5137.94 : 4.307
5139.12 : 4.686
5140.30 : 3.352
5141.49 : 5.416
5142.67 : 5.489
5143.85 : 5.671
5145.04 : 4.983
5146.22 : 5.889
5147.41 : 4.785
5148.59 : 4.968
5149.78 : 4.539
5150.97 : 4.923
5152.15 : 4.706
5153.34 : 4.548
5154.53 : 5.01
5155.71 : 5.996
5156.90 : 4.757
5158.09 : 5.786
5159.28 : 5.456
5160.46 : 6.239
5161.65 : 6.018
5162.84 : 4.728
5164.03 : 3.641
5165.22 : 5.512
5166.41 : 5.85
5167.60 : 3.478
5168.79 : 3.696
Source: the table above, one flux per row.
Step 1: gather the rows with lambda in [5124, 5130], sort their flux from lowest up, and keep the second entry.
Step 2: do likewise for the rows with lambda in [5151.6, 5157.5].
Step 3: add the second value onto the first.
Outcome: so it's 10.0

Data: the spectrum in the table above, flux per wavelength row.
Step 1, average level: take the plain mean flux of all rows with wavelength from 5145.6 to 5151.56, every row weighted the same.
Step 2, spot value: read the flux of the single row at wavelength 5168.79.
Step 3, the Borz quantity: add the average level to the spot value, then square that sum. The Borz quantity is 76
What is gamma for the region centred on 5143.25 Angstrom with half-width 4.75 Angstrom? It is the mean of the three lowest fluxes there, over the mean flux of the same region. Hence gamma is 0.849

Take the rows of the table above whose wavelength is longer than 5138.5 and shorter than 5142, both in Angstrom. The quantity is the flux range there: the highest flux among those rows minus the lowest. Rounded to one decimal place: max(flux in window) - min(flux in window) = 2.1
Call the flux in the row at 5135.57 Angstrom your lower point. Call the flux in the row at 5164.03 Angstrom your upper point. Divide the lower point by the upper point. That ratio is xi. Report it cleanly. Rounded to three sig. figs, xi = 1.36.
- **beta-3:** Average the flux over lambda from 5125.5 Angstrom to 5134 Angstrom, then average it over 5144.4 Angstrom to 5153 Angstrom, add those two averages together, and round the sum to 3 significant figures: 10.1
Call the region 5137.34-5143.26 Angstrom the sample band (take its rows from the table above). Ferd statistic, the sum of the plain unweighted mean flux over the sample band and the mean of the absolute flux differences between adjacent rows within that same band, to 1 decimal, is 5.6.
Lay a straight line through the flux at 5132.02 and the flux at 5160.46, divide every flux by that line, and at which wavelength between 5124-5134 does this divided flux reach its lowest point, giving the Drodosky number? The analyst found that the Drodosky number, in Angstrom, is 5130.84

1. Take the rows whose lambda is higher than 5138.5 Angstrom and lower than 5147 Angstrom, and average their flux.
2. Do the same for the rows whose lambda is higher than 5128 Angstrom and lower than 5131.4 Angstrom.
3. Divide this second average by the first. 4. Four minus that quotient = 3.00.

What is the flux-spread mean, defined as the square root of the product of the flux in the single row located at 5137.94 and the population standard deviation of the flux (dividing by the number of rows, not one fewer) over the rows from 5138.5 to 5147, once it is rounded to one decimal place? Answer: 1.9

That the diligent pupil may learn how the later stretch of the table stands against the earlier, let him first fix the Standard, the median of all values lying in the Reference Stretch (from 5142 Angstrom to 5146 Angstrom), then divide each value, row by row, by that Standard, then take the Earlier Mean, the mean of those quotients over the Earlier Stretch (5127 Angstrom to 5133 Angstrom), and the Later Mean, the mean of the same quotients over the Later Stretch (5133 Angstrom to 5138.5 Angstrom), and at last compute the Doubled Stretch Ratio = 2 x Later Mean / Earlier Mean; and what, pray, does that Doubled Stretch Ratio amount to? 2.0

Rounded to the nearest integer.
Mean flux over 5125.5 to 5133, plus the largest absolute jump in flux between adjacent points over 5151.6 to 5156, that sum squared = 38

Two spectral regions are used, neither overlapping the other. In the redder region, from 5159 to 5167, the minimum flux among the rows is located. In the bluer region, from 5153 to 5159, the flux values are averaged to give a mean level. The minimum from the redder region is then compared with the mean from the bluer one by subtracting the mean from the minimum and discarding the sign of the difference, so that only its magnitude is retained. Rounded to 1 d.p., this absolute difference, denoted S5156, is 1.6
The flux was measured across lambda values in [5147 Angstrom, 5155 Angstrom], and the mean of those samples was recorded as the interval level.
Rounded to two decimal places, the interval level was 4.78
